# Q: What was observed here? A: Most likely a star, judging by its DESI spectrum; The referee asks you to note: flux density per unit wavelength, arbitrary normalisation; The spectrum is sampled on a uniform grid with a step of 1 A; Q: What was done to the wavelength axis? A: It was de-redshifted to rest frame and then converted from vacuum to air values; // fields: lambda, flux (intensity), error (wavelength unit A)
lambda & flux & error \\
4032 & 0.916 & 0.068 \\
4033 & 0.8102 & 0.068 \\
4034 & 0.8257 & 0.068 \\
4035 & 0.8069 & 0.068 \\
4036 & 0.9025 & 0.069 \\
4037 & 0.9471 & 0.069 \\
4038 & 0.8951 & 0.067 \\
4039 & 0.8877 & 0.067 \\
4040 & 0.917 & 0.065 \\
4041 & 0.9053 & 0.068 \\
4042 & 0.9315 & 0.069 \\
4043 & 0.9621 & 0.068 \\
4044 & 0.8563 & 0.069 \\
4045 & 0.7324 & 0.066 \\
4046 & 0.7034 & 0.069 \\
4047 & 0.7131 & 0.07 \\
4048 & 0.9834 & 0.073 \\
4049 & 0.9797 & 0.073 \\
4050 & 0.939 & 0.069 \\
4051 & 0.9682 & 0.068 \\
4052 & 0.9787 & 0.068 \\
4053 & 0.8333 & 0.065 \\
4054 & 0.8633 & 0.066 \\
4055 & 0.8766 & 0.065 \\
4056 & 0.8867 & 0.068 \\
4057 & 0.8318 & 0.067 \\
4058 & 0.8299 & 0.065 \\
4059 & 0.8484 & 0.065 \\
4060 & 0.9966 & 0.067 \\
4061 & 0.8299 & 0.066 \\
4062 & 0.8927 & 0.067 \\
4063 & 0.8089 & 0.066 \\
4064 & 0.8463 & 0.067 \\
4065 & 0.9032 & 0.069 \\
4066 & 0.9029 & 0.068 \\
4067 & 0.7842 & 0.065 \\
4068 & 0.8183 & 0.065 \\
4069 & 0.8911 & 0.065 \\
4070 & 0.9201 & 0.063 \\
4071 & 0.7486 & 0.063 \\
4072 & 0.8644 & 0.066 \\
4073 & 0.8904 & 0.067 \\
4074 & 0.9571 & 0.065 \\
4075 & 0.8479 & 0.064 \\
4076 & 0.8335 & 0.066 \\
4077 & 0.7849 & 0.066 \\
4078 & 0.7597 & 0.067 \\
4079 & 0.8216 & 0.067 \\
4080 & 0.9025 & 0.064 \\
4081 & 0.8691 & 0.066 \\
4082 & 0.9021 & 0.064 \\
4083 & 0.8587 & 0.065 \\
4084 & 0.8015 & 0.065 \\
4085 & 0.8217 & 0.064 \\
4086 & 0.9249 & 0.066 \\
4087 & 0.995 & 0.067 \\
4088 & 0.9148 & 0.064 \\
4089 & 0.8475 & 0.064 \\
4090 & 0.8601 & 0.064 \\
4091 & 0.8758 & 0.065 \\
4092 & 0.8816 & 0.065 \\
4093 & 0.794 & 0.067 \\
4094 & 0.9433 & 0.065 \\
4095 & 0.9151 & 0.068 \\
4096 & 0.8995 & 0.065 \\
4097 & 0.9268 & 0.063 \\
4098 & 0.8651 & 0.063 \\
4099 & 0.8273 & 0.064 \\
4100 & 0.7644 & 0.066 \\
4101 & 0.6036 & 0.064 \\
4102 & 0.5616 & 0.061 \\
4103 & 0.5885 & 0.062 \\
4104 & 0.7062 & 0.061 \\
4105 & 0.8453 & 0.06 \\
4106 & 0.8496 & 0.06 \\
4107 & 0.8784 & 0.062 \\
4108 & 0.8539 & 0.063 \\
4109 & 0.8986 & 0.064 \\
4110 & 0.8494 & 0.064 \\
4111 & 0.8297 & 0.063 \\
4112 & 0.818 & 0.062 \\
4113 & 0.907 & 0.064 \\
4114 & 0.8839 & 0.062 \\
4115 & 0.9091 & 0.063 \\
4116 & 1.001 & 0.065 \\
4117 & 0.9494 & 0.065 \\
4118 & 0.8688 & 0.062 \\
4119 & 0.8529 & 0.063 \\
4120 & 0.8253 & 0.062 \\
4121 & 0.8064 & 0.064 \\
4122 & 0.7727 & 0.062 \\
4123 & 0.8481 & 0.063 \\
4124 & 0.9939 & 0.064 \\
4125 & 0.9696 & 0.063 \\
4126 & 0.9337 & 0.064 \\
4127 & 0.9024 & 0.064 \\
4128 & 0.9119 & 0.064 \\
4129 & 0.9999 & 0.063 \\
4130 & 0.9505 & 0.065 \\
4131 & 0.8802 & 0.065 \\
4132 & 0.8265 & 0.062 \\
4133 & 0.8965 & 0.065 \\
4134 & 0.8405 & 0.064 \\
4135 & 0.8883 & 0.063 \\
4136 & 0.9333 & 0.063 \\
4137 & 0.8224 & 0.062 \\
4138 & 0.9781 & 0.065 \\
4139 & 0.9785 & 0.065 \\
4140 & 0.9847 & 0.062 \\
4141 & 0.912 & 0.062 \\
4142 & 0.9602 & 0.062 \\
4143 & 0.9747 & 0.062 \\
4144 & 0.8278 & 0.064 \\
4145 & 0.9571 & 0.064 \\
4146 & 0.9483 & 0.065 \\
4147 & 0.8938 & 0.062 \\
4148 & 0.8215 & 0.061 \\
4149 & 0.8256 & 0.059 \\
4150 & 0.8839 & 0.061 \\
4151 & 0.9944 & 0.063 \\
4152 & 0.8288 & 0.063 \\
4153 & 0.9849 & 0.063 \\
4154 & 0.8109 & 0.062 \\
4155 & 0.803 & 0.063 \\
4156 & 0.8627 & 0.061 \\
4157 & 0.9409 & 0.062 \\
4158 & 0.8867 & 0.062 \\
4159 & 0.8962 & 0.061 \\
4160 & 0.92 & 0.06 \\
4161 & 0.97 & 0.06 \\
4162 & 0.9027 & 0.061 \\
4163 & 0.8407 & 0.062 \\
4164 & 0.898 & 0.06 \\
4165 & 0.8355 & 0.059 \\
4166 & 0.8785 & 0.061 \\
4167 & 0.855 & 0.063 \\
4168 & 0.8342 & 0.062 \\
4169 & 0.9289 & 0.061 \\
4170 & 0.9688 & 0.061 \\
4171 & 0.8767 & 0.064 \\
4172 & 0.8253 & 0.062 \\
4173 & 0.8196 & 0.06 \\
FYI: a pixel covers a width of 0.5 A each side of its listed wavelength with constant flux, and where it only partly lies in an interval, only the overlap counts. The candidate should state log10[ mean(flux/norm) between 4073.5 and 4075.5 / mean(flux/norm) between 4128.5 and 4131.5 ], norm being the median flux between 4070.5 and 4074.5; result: -0.02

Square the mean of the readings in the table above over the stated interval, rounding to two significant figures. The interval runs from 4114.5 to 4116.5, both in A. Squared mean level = 0.91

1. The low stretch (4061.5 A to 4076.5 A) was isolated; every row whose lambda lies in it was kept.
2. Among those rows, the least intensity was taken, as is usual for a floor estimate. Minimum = 0.7486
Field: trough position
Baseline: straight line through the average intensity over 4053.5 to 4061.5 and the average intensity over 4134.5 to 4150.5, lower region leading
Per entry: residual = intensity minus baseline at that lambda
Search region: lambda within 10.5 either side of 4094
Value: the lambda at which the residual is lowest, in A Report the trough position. 4102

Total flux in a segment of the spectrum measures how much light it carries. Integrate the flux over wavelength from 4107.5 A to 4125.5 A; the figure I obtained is 15.84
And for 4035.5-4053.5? 16.04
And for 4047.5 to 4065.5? 16.10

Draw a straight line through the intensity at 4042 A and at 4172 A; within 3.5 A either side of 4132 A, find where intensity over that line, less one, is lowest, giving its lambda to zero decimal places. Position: 4132 A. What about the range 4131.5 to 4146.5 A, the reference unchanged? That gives 4137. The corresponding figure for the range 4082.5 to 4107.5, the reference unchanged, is 4102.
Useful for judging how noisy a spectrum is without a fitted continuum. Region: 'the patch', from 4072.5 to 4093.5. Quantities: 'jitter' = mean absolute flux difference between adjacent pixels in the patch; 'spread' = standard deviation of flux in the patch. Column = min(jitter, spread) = 0.0518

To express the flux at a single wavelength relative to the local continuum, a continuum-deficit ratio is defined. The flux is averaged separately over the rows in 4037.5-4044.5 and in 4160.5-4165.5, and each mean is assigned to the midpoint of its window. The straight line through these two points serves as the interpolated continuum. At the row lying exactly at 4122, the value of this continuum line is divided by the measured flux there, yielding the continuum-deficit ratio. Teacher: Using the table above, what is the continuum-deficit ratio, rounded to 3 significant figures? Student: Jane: 1.16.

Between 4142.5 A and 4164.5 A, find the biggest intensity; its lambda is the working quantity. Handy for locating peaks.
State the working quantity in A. 4151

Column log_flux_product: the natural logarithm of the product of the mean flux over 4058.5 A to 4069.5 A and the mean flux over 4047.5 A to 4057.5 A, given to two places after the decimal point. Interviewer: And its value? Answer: -0.23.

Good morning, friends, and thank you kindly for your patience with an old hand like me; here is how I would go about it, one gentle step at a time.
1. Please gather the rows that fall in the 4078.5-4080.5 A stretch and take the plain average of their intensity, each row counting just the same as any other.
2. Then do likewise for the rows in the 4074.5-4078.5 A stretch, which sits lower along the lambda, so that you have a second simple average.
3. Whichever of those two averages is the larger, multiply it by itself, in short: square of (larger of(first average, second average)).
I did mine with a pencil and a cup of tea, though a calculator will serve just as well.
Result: 0.74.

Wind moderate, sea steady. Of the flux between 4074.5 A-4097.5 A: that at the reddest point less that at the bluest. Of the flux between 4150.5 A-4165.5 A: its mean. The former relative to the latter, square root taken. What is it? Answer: 0.30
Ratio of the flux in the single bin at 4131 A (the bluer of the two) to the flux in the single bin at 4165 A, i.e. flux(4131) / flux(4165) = 1.05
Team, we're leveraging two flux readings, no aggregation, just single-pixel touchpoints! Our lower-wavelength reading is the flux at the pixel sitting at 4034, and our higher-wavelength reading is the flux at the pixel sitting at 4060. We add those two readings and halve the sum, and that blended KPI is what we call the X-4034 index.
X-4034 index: 0.911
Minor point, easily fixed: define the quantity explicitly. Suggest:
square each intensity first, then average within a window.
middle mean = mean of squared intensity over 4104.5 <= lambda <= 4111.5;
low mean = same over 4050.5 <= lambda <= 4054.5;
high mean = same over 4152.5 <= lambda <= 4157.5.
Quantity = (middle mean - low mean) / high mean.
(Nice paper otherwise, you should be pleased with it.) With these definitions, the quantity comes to -0.12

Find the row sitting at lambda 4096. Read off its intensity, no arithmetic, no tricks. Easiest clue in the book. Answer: 0.8995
